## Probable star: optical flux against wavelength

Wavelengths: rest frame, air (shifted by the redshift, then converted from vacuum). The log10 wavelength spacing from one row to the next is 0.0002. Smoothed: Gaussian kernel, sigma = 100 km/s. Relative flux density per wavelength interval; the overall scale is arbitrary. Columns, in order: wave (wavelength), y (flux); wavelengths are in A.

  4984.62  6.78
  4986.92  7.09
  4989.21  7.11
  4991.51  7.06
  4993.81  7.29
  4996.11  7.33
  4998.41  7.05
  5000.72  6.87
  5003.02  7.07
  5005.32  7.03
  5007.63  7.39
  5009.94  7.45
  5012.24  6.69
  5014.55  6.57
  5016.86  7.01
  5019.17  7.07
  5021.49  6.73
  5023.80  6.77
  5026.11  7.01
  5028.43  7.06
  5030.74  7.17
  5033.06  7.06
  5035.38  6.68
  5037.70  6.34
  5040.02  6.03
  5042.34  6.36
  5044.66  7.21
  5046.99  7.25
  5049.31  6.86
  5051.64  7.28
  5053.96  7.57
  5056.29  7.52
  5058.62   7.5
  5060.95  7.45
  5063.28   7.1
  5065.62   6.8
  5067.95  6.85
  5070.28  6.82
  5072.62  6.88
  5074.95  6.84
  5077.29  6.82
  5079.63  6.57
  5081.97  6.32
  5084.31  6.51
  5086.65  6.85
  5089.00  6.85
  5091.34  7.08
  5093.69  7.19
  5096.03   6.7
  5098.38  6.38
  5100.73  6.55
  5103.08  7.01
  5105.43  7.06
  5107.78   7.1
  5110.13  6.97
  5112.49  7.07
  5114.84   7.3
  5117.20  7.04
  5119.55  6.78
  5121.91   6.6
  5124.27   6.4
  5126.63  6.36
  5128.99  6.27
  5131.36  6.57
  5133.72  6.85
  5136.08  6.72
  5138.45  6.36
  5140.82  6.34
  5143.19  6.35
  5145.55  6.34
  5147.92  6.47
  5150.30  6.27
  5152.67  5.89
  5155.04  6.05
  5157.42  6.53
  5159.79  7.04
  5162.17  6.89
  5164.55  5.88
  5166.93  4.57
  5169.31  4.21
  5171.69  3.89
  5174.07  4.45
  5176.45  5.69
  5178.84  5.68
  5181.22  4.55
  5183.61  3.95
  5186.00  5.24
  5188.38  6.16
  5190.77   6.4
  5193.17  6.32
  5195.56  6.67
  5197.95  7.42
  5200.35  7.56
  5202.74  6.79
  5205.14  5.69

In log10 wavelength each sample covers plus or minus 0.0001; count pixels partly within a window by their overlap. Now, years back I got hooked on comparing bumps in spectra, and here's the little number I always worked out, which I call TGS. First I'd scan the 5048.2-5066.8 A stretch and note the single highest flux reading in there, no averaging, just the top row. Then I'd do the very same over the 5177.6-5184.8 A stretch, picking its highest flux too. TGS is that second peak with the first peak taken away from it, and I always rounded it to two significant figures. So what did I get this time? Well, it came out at -1.9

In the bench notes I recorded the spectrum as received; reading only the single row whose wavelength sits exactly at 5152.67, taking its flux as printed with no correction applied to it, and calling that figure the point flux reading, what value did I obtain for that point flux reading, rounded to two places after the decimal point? 5.89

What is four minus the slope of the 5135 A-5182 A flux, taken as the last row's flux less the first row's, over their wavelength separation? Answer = 4.05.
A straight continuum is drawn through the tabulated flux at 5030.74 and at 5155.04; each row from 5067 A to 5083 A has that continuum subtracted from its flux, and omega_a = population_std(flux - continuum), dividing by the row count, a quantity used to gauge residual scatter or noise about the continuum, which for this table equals 0.161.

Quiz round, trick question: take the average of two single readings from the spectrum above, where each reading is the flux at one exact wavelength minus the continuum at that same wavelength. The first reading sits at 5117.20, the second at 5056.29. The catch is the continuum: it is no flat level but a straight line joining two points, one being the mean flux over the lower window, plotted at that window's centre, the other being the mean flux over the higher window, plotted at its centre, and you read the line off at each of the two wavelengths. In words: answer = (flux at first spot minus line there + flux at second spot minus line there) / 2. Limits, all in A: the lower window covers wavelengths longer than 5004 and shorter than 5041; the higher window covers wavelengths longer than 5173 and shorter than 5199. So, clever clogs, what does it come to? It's 0.87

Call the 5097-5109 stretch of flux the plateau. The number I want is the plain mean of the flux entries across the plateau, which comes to 6.82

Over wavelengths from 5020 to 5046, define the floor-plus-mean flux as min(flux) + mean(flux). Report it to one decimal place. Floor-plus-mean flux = 12.8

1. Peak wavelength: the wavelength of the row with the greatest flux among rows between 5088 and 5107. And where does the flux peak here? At 5093.69 A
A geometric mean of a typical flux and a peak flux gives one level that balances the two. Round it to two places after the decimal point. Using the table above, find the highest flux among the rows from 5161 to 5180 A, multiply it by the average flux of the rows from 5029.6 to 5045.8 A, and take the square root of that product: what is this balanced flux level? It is 6.79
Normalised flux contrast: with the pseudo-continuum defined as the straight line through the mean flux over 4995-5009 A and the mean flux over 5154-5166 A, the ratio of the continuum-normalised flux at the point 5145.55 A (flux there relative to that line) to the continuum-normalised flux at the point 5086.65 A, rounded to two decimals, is 0.96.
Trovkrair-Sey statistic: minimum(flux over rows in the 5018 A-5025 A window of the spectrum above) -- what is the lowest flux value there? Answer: 6.73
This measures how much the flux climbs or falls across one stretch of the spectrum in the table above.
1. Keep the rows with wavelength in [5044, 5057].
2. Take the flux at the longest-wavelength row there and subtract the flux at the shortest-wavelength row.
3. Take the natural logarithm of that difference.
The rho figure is -1.2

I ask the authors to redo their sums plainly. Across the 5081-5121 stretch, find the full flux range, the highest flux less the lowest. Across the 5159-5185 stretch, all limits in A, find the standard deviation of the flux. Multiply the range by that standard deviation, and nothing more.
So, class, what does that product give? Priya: 1.1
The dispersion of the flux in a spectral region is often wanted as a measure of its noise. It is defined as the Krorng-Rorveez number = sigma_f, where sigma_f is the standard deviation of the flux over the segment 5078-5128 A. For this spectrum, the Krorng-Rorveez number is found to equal 0.30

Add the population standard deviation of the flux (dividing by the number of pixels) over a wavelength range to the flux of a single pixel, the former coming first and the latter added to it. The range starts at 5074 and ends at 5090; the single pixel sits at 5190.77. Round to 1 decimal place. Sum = 6.6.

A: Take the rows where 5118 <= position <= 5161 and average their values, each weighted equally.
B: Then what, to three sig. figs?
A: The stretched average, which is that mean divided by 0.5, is 12.9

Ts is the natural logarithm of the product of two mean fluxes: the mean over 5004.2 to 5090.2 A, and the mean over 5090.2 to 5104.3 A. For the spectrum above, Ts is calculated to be 3.85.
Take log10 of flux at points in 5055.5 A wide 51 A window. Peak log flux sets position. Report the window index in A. 5053.96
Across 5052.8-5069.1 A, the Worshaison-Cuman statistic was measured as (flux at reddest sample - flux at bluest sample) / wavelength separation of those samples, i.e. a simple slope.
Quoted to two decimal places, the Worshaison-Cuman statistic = -0.05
